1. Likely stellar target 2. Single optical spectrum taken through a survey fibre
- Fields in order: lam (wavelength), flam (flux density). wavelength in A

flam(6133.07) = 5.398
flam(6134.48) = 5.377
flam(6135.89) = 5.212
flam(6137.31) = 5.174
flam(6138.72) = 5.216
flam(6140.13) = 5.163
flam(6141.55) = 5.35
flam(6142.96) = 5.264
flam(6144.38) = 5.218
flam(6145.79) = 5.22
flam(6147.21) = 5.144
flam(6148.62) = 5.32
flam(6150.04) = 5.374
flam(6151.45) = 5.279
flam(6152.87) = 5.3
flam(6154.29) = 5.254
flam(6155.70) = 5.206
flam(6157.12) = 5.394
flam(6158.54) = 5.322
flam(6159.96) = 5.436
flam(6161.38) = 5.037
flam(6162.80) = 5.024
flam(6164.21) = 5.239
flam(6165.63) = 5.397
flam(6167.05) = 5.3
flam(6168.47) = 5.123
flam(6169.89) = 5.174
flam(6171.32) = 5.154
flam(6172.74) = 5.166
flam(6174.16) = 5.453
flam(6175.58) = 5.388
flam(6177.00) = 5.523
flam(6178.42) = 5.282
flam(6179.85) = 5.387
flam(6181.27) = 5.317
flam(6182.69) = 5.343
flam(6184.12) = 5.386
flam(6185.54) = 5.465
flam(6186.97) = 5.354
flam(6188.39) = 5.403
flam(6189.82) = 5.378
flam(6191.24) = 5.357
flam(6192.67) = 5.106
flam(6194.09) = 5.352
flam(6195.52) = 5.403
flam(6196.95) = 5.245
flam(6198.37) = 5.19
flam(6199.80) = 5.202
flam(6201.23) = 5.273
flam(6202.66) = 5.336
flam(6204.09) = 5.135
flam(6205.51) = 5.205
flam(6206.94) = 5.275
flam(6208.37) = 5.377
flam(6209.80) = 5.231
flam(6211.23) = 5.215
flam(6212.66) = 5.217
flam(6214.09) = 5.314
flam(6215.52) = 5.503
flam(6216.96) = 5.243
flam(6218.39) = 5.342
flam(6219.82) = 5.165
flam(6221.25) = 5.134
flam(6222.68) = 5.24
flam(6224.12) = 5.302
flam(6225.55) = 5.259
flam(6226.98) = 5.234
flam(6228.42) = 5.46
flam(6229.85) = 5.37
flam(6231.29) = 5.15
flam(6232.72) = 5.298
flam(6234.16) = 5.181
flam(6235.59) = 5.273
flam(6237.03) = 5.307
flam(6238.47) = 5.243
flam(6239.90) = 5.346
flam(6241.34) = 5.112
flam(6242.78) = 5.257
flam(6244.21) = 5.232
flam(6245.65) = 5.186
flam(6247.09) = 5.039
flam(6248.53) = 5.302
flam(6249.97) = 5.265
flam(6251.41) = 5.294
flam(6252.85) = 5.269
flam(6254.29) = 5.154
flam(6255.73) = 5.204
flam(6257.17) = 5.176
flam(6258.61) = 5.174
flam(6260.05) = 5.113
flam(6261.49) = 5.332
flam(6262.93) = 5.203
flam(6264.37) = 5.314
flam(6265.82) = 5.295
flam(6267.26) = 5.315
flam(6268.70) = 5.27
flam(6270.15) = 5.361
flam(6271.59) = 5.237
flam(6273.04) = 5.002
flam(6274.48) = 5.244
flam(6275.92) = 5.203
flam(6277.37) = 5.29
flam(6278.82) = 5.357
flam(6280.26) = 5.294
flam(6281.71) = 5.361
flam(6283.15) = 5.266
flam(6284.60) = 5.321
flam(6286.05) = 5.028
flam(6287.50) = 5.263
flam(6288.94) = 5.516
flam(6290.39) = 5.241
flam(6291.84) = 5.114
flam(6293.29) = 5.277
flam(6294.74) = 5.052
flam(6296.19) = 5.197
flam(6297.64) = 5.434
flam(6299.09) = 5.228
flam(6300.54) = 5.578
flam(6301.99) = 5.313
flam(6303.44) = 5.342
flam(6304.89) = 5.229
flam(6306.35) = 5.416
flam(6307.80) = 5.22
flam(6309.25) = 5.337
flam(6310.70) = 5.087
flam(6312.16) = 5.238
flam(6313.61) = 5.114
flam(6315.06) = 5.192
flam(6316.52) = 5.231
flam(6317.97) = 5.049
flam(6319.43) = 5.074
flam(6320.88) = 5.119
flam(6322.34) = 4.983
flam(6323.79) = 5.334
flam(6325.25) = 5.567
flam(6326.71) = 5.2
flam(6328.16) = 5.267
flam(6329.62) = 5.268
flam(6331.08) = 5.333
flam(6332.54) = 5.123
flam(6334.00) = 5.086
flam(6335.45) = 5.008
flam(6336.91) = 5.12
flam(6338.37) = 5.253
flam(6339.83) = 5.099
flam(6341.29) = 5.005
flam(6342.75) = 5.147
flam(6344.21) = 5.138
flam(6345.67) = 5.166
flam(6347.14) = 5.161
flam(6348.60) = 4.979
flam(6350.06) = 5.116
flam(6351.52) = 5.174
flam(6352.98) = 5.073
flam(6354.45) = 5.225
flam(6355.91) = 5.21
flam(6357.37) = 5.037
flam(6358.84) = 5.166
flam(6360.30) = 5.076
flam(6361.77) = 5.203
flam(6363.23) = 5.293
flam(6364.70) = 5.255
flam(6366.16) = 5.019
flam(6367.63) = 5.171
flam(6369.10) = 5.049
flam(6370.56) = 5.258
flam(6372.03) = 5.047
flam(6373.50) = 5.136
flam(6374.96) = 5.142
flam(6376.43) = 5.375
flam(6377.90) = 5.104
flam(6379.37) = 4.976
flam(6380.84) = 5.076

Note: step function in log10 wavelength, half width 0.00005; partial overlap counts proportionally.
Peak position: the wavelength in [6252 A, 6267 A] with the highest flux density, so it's 6261.49 A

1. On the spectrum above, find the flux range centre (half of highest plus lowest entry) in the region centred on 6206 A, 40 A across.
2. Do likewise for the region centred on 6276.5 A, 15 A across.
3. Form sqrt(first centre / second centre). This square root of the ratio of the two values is 1.01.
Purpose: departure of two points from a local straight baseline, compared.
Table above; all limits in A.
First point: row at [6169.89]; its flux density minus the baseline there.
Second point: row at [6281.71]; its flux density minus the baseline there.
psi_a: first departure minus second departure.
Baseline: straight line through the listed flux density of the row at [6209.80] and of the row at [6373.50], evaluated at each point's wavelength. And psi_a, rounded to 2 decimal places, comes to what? -0.25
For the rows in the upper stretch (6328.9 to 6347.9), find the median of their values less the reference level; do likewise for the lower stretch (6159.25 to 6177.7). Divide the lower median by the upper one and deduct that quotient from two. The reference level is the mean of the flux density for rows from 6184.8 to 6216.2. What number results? 1.6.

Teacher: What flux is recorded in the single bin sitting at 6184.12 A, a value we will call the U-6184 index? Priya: 5.386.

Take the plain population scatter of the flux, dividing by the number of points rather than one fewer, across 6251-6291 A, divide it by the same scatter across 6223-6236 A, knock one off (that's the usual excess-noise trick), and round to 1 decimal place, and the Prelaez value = 0.2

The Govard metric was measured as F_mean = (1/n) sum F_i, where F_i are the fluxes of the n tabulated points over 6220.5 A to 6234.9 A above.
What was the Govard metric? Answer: 5.26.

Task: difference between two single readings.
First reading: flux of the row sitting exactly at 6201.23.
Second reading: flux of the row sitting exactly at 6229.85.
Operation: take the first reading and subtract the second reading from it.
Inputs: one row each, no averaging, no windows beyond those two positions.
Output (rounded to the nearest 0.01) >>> -0.10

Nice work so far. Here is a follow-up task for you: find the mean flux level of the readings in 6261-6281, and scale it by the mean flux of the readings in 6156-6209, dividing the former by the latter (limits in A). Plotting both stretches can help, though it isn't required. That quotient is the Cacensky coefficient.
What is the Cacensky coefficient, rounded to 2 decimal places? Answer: 0.99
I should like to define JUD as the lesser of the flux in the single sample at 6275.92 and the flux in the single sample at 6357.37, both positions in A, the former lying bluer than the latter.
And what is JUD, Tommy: 5.04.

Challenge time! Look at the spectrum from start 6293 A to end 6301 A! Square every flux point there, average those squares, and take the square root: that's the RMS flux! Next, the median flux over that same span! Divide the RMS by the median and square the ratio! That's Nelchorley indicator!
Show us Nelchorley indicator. 1.02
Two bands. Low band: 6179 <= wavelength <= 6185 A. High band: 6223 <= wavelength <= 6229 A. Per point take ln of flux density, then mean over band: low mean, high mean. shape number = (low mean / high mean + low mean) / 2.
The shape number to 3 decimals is 1.342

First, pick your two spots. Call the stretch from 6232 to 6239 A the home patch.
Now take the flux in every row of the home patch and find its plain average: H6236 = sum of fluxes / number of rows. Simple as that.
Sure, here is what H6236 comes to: 5.26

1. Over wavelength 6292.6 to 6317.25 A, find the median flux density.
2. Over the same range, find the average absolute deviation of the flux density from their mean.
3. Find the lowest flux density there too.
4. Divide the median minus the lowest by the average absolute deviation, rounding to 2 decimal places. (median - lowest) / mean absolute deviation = 1.79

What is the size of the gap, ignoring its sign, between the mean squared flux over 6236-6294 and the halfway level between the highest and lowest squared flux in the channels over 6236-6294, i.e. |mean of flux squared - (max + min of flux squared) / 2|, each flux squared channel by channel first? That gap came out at 0.21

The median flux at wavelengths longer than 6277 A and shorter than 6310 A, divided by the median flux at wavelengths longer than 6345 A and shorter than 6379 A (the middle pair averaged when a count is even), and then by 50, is 0.0205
